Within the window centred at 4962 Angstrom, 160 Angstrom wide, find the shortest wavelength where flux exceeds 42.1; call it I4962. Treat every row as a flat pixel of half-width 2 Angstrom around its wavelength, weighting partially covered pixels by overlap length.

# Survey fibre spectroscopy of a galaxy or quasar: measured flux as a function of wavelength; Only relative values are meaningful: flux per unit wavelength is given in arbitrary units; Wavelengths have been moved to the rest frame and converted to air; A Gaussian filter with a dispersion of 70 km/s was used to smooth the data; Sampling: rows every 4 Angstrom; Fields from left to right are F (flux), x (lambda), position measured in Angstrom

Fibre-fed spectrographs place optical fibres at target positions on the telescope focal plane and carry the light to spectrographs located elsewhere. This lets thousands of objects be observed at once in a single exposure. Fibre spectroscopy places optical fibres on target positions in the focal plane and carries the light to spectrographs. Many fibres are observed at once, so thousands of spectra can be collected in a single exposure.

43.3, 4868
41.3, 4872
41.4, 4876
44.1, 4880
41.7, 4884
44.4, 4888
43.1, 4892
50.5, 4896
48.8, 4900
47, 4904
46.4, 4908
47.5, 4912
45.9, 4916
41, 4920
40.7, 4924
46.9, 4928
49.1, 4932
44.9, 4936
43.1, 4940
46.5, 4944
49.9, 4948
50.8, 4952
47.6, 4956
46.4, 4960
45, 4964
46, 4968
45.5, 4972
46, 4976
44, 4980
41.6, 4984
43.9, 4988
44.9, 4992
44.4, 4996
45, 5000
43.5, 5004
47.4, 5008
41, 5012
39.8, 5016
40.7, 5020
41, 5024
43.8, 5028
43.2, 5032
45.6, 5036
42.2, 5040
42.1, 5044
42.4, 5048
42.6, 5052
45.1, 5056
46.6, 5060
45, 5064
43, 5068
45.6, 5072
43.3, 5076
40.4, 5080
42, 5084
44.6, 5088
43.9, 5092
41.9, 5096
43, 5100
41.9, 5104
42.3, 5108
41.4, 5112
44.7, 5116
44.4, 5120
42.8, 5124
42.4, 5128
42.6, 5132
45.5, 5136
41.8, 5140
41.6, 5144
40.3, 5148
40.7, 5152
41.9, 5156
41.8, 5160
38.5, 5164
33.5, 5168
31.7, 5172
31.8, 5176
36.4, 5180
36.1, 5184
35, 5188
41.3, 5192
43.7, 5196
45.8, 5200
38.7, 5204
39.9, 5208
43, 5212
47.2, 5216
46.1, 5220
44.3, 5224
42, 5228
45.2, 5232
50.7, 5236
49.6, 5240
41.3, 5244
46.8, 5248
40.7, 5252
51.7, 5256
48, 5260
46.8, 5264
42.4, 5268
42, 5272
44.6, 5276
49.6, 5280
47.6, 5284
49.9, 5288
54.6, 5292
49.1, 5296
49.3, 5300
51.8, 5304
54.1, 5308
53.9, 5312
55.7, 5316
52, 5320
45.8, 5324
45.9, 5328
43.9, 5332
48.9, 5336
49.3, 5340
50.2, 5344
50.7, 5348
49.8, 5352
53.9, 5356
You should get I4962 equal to 4888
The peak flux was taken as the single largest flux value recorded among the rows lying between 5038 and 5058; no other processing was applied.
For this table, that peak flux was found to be 45.1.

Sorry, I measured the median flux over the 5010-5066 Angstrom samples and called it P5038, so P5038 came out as 42.5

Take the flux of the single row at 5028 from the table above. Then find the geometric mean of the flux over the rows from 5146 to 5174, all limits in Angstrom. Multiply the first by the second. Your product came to 1671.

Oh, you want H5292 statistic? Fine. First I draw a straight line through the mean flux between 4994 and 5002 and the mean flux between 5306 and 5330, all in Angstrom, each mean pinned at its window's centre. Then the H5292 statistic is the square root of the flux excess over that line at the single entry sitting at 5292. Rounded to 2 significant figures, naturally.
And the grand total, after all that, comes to 2.0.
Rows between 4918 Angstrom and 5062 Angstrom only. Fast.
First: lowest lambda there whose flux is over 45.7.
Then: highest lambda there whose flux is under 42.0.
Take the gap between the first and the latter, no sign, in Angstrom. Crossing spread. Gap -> 96 Angstrom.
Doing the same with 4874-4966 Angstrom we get 28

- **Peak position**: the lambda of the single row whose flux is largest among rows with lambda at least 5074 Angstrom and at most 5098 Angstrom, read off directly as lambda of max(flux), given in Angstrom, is 5088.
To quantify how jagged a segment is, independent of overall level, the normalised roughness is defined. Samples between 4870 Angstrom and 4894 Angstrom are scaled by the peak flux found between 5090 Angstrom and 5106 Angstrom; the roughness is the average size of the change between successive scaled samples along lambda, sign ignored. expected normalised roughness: 0.042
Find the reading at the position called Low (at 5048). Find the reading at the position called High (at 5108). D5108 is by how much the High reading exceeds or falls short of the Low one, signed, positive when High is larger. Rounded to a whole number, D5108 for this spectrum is 0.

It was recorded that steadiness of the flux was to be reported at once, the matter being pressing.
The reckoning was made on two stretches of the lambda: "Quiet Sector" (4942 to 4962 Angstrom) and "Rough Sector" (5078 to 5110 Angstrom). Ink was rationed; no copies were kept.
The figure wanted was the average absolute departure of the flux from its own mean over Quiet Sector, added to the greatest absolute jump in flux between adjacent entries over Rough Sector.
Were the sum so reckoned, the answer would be 4.3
